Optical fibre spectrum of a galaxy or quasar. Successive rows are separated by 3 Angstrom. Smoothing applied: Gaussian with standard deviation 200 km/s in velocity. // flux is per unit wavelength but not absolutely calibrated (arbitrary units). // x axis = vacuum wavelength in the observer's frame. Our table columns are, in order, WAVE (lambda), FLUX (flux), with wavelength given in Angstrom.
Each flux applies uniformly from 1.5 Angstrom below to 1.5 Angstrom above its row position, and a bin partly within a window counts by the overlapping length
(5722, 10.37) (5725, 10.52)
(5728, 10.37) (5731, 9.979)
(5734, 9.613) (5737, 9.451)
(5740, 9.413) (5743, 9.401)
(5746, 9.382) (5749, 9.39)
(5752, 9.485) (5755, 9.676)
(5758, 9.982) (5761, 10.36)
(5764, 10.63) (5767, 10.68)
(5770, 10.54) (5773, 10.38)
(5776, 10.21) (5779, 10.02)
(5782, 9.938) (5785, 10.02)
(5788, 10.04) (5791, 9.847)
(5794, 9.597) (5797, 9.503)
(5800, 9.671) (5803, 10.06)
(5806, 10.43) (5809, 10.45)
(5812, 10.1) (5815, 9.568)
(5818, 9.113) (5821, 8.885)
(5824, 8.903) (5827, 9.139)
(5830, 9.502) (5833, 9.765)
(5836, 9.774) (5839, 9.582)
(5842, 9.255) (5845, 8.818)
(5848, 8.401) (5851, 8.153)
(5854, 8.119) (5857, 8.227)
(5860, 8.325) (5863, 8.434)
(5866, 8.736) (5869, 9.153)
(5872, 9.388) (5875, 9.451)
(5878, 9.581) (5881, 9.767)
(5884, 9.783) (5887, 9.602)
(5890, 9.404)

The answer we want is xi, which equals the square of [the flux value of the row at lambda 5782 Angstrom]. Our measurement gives 99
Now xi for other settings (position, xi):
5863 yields 71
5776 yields 104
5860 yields 69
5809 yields 109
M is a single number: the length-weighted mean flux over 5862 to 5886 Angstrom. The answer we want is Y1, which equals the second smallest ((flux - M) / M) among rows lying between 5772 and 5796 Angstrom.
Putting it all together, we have 0.058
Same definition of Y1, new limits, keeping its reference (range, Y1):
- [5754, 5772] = 0.072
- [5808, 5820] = 0.028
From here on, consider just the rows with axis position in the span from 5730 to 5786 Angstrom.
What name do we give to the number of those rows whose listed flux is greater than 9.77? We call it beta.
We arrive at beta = 11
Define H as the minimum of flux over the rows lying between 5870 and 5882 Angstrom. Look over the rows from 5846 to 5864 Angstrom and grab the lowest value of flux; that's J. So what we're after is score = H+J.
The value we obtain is 17.5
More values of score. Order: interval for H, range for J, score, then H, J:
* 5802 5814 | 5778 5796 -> 19.7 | 10.06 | 9.597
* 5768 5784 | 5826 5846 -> 18.8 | 9.938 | 8.818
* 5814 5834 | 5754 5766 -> 18.6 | 8.885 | 9.676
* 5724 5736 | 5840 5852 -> 17.8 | 9.613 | 8.153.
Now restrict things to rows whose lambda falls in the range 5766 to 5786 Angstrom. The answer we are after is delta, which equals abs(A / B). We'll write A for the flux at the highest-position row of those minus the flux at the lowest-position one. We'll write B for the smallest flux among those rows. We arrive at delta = 0.07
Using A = -0.7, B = 9.938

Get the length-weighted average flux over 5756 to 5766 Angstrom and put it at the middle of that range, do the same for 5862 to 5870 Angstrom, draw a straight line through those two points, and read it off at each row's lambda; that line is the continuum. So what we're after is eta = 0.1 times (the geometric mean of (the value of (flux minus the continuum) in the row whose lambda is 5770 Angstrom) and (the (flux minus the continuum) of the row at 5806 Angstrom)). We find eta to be 0.053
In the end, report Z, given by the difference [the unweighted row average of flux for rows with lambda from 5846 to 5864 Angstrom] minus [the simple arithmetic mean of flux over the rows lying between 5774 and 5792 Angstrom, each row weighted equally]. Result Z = -1.7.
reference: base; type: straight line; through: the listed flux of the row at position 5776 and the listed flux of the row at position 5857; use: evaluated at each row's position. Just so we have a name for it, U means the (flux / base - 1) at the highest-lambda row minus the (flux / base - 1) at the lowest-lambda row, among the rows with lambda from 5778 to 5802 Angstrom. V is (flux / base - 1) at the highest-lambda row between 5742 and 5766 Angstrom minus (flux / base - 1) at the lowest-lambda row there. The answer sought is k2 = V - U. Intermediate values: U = 0.017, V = 0.16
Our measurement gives 0.1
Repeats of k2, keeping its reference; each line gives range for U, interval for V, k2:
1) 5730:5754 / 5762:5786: 0.0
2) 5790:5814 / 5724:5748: -0.1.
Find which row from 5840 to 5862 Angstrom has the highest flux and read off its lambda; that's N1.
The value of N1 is 5842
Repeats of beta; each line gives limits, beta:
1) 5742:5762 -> 2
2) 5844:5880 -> 0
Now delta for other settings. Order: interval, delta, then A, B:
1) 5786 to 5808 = 0.04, 0.4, 9.503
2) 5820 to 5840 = 0.08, 0.7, 8.885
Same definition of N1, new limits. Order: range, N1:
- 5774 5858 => 5809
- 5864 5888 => 5884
